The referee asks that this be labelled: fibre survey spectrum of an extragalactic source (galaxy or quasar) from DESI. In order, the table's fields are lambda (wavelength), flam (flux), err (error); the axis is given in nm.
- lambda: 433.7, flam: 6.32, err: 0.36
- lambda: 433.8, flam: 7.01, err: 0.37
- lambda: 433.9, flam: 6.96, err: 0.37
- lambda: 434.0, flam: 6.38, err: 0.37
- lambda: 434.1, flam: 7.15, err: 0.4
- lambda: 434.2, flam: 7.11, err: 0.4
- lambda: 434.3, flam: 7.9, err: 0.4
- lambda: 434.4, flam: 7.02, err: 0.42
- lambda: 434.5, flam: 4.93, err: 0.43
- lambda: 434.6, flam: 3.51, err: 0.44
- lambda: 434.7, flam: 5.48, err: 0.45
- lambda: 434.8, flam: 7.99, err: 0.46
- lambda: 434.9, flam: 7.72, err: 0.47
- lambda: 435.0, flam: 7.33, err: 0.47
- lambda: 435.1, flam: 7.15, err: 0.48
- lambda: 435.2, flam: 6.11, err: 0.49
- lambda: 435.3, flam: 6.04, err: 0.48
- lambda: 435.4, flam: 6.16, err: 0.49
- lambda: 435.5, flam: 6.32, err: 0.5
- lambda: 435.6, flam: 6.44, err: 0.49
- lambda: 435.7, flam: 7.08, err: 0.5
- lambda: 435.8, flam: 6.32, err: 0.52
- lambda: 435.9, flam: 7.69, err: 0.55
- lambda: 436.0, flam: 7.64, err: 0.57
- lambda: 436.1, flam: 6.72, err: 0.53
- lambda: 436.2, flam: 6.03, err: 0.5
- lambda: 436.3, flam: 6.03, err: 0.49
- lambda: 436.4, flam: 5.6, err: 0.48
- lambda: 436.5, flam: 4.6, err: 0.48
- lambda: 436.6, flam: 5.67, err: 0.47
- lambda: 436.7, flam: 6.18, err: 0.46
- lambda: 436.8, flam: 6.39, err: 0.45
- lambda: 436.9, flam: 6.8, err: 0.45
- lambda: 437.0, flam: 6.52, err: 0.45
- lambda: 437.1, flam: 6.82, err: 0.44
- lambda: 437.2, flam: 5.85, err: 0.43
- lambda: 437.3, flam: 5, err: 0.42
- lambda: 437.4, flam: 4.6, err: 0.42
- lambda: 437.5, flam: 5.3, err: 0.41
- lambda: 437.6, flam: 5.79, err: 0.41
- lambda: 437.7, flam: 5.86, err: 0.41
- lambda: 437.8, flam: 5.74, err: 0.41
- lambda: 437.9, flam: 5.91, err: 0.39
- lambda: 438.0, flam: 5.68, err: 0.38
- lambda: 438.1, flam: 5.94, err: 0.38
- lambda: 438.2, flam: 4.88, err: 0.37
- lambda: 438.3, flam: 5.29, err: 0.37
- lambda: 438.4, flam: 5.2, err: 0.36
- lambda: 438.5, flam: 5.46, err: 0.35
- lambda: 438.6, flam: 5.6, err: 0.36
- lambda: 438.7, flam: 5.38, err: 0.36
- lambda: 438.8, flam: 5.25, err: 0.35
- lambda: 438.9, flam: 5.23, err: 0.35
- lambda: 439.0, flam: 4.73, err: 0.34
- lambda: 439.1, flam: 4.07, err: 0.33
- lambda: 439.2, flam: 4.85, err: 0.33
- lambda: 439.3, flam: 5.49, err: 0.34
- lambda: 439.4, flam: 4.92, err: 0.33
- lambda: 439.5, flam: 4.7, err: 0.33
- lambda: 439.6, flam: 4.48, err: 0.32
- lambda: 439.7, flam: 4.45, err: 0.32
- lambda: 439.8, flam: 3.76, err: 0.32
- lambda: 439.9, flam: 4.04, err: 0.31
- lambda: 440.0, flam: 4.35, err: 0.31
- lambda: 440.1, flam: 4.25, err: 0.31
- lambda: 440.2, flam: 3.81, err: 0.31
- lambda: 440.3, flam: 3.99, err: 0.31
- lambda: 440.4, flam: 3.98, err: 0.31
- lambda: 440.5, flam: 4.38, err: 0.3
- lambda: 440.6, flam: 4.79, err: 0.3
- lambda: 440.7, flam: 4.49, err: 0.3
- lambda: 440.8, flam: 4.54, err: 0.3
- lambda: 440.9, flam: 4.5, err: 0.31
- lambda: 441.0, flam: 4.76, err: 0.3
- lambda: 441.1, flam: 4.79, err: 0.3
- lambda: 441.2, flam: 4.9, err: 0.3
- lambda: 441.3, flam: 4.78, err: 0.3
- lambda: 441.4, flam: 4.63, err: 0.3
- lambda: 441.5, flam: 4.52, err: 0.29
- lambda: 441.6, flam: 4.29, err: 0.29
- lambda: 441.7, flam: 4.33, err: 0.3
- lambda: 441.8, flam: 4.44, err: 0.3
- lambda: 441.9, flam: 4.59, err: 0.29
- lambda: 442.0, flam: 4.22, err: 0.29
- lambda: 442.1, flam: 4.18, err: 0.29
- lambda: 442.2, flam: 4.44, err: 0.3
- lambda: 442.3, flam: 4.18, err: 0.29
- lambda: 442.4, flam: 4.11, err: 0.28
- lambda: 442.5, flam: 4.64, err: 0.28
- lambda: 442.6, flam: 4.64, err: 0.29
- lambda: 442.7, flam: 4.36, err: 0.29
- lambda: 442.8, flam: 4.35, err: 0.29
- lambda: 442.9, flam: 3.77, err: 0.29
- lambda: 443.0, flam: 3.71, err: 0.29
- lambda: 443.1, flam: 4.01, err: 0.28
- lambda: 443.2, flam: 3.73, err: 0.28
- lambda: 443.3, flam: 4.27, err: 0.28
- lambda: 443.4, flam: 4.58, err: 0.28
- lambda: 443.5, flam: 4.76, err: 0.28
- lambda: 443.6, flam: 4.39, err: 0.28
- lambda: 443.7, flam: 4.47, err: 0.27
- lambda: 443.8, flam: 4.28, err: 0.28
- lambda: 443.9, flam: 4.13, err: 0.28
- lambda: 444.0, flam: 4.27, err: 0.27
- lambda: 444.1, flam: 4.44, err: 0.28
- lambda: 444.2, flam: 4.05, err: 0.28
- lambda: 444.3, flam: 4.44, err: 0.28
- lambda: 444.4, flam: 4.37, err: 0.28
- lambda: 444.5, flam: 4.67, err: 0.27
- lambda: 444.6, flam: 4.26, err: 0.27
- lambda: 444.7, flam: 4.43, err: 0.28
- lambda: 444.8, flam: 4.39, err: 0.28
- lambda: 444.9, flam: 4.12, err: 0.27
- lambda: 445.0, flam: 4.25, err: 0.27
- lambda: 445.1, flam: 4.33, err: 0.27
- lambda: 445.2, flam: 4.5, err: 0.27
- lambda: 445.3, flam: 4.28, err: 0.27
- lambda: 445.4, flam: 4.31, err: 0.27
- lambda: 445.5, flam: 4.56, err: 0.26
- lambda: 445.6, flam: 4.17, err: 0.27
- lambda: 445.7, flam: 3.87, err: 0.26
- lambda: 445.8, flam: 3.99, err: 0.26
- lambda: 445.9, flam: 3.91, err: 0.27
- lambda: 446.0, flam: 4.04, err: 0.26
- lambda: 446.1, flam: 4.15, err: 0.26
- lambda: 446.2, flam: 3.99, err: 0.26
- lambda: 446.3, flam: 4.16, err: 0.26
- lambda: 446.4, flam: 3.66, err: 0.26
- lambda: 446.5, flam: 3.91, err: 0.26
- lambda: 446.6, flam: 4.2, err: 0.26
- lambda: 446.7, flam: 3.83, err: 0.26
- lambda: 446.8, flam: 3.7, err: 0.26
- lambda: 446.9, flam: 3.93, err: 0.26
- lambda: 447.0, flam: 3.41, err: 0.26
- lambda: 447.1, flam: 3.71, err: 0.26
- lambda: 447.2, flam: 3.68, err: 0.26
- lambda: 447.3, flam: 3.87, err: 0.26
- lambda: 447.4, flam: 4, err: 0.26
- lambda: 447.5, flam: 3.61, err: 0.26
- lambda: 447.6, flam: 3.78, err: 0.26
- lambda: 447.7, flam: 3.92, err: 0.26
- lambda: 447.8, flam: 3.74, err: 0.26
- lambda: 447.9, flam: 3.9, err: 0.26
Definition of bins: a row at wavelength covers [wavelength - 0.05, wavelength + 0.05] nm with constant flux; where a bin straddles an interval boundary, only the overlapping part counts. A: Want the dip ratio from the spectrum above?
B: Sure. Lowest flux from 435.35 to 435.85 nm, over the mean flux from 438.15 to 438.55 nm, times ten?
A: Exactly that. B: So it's 11.8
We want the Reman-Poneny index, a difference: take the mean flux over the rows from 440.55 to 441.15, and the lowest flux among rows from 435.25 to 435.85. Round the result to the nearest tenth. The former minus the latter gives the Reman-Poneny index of -1.4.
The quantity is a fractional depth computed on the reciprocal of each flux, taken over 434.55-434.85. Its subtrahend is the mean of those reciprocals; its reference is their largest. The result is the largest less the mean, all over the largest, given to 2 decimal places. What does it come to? 0.31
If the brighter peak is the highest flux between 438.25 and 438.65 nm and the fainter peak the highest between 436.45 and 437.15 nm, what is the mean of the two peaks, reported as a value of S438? 6.2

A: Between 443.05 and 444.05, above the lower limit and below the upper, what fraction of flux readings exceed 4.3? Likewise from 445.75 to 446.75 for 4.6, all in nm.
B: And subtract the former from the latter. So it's -0.4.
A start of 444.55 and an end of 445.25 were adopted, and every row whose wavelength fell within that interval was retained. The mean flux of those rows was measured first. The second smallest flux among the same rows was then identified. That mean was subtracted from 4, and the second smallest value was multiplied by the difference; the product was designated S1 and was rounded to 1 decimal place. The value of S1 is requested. -1.4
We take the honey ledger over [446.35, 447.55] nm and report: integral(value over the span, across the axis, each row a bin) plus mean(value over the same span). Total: 8.3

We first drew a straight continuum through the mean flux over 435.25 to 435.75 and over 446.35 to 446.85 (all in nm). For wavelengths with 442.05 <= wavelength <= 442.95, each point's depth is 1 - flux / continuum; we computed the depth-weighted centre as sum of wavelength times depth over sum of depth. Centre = 442.50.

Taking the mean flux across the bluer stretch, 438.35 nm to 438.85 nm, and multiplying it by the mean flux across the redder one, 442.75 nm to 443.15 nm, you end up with 21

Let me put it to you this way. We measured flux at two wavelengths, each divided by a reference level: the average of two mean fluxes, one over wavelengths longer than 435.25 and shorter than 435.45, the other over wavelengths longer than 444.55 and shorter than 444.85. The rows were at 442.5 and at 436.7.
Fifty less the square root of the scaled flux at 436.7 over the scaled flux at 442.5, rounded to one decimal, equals 48.8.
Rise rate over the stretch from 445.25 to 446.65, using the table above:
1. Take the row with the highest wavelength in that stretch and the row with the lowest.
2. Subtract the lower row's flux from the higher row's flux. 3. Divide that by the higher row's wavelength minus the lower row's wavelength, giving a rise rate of -0.1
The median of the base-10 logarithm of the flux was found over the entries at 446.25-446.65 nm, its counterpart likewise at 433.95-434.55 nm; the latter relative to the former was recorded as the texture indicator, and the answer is 1.40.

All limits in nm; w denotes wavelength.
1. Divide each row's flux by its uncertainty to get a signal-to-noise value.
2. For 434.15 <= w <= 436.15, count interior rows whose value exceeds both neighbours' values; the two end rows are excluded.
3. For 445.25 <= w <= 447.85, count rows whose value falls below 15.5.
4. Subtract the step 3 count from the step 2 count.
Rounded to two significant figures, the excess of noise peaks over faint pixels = -14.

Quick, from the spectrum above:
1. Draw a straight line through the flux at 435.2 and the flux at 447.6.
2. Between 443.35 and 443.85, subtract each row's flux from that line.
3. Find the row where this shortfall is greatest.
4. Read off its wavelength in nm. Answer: 443.8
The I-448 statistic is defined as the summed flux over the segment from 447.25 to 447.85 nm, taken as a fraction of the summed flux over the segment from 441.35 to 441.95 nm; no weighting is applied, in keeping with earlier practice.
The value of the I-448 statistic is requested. 0.86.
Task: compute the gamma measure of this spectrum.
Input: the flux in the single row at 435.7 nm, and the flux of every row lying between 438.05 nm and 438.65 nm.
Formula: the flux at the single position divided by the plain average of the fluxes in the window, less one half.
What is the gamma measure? 0.81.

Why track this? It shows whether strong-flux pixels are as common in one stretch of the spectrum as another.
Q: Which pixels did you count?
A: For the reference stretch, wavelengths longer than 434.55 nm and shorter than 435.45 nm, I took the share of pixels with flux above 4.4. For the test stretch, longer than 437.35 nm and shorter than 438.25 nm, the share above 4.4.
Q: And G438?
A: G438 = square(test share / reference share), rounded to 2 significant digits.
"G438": 1.3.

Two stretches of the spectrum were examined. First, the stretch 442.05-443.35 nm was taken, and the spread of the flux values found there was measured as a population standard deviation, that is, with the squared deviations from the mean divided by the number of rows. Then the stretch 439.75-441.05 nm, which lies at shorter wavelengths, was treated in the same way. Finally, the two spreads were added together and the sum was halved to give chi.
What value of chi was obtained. 0.31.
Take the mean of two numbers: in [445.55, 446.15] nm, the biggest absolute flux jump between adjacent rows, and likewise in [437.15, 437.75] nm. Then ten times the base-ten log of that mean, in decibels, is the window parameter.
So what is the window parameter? -2.4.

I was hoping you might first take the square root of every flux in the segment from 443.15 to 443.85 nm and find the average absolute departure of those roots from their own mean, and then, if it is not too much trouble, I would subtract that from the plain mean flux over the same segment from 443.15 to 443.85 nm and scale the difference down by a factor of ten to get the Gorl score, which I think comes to 0.43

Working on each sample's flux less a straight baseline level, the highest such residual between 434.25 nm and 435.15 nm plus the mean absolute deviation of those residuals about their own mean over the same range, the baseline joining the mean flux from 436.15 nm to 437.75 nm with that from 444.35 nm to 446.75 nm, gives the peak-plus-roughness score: 3.1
